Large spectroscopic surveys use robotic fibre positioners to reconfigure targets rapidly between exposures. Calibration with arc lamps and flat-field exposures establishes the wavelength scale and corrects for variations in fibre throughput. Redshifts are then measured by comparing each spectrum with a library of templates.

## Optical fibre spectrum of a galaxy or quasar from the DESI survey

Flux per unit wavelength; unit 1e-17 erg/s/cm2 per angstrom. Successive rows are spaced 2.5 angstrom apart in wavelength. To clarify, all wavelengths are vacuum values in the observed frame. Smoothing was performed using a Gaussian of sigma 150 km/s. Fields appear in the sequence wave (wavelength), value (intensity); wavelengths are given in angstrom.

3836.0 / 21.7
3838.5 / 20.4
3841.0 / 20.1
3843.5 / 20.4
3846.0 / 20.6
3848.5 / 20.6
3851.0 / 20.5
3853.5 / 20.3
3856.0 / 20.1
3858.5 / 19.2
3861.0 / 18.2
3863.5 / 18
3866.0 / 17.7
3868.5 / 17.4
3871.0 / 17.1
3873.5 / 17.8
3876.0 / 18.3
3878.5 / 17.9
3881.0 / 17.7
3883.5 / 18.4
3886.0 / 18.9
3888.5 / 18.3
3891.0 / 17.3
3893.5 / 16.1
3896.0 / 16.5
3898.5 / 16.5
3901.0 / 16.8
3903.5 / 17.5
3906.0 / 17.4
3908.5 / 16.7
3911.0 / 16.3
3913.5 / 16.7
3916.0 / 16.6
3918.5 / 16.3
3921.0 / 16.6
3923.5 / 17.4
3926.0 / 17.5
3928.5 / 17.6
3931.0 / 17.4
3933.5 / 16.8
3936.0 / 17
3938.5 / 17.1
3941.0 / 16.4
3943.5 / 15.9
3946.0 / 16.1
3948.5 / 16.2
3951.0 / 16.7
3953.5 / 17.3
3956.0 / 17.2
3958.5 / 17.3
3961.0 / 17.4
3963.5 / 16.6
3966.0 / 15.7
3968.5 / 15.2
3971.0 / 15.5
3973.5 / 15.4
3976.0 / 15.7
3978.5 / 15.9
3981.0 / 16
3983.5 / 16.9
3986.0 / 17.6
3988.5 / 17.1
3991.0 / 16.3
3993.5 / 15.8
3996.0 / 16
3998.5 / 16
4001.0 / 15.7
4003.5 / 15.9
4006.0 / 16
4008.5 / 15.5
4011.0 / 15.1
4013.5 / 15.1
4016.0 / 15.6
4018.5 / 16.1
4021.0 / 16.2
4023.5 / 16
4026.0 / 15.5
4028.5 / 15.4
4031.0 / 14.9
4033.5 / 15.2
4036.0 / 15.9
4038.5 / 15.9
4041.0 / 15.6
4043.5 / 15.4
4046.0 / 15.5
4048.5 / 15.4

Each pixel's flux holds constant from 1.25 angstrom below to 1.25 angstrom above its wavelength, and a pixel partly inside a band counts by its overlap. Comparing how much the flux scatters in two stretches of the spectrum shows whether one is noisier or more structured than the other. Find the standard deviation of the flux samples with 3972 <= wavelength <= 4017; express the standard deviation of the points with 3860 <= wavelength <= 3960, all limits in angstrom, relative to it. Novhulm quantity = 1.1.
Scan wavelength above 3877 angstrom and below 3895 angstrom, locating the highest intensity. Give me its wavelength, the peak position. 3886.0 angstrom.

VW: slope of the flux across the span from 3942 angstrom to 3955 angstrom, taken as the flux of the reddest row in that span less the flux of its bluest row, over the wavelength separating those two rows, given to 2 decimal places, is 0.14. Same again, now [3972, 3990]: 0.11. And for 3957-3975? -0.13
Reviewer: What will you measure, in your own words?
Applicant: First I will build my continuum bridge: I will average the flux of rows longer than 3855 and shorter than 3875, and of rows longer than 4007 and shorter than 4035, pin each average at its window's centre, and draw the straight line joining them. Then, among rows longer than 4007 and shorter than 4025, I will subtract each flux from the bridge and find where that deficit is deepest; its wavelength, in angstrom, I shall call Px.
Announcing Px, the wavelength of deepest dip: 4011.0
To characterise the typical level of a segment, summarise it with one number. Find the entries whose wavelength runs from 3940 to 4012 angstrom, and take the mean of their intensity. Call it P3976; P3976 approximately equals 16.2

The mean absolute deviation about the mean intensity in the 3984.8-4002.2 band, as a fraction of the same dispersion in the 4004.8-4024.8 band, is 1.5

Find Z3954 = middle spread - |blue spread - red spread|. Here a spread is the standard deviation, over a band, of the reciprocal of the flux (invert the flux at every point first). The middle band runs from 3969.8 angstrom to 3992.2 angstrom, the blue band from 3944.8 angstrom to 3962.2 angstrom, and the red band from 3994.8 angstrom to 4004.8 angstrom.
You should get 0.0014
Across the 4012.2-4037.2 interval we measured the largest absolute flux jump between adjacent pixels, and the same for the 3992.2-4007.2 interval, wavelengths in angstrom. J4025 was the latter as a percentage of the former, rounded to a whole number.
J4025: 43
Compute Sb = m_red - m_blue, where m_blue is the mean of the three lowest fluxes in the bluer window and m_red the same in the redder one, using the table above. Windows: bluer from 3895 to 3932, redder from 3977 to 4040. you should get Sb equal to -1.3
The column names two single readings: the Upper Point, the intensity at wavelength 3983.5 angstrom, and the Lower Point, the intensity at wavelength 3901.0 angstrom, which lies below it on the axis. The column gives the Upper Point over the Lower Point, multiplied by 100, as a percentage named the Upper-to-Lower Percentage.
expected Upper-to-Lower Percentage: 101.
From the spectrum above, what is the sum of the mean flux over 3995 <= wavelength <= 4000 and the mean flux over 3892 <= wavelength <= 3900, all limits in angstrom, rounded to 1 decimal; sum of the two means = 32.4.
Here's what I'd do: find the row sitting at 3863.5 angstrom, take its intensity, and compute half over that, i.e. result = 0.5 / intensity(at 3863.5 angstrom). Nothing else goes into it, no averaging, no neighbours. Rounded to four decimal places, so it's 0.0278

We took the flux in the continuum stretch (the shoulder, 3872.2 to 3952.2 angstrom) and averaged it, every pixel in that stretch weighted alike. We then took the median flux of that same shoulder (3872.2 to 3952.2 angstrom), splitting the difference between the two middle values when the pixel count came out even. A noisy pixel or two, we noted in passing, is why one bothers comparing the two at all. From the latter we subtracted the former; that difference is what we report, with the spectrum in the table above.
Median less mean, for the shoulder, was -0.18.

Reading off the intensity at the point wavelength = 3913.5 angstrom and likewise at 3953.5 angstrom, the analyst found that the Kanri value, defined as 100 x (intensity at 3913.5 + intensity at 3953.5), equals 3400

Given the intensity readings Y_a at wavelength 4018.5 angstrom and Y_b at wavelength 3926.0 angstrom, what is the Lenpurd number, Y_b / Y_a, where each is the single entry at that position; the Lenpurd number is 1.09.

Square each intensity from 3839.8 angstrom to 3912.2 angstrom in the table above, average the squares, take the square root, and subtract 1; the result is 17.3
